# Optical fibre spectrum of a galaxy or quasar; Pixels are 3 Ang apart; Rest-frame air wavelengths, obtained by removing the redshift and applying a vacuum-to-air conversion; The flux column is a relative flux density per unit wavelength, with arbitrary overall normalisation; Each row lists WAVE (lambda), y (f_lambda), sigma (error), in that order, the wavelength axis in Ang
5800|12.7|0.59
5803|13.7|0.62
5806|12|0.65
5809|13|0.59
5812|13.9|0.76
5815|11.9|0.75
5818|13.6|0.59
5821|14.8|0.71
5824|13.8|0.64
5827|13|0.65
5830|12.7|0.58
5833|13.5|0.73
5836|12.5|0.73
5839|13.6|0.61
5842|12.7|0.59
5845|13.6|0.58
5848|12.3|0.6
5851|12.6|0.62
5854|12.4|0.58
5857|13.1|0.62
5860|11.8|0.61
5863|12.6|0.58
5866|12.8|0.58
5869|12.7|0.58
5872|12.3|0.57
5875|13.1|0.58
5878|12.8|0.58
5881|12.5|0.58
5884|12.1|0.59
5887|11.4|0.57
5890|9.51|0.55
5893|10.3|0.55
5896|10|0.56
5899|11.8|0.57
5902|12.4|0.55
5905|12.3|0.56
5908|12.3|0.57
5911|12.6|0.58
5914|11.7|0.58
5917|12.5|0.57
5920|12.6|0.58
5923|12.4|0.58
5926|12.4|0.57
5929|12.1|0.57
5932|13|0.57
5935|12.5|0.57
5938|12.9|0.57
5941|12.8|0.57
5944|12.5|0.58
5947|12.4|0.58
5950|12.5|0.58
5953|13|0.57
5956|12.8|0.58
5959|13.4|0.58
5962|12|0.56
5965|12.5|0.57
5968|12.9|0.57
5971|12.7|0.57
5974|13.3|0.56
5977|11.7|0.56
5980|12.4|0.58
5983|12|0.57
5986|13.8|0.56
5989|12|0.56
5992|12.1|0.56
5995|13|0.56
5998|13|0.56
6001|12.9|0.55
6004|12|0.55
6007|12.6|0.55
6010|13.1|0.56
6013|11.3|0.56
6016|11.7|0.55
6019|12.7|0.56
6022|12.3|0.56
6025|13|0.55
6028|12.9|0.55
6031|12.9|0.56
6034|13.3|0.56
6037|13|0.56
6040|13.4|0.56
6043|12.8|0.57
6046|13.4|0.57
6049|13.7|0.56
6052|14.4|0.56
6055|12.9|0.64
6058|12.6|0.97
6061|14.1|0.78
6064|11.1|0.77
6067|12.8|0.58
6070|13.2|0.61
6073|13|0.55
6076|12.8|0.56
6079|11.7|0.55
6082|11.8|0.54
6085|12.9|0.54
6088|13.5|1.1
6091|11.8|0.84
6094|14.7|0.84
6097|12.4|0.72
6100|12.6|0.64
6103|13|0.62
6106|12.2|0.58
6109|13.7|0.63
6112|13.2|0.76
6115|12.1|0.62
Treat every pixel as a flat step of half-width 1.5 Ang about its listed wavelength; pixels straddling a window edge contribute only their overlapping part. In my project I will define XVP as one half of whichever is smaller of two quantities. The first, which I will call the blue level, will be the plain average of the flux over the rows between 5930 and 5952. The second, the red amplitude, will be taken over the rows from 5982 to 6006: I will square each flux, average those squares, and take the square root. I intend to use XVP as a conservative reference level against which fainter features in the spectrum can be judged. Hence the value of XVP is 6.31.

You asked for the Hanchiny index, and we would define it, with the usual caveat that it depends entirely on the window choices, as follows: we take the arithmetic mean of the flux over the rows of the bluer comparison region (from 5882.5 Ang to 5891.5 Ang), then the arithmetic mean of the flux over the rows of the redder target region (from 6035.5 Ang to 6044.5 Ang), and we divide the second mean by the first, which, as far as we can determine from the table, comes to 1.19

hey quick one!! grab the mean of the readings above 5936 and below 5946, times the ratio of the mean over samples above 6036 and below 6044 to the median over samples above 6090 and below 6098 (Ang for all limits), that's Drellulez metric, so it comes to 13.4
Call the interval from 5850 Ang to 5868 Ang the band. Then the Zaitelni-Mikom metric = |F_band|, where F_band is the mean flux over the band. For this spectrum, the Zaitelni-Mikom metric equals 12.55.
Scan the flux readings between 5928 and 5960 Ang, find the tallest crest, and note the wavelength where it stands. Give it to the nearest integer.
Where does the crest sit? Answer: 5959 Ang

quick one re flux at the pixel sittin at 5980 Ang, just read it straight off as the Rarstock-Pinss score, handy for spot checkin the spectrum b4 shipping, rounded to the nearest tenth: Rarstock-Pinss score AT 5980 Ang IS 12.4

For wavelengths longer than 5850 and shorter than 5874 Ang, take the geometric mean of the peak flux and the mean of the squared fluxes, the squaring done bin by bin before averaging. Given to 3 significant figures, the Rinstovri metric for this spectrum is 45.4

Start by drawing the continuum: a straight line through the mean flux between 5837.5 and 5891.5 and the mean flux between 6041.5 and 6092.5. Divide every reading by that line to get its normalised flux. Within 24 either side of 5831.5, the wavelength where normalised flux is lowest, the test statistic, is 5815 Ang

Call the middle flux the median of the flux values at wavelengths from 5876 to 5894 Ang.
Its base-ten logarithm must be 1.07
